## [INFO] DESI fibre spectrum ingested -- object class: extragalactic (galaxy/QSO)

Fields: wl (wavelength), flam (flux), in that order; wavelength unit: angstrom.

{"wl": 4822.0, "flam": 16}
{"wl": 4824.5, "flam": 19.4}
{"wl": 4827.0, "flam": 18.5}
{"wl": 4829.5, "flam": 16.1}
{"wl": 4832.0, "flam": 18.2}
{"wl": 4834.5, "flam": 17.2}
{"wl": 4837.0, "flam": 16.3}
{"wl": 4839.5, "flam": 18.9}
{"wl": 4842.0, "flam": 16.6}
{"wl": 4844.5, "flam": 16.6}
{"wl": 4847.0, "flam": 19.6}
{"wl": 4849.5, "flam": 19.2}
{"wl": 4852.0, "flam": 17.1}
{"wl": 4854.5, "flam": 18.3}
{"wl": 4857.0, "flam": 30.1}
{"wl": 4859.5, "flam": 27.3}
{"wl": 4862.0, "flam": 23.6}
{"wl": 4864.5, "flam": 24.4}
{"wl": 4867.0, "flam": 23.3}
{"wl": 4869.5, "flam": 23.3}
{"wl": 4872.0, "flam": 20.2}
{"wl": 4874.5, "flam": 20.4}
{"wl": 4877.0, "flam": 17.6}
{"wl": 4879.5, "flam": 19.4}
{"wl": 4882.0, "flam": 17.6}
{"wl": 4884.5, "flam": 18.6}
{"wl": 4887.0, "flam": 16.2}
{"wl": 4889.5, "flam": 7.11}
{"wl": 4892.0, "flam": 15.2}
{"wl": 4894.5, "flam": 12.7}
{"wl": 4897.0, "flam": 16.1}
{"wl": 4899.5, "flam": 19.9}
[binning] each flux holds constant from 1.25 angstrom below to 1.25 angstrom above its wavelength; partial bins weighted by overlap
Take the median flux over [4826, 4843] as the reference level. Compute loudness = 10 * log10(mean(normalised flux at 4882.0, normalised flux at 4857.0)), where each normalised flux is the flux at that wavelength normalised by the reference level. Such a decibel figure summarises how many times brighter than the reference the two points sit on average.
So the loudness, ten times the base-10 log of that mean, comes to 1.4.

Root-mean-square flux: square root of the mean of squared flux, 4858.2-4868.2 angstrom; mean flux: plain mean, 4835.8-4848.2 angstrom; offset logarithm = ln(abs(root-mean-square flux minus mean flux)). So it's 2.0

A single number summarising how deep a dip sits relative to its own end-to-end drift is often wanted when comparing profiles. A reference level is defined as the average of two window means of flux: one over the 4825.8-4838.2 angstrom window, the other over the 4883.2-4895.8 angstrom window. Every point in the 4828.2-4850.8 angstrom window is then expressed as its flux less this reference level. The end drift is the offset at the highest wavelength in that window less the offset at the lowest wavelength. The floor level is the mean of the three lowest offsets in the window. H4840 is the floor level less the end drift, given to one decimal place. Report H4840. -2.4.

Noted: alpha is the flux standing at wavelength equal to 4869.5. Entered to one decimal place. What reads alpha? 23.3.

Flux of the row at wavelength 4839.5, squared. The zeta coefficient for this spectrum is 357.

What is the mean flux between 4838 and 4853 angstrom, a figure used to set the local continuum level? 18.0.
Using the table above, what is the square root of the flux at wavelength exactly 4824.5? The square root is 4.40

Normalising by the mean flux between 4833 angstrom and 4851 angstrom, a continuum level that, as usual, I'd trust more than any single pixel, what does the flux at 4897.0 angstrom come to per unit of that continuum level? 0.91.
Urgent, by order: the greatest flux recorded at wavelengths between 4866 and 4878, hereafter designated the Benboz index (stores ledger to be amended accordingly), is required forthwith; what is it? 23.3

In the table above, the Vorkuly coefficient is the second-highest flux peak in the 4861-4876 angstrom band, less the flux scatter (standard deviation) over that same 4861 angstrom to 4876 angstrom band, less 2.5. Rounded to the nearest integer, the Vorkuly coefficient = 19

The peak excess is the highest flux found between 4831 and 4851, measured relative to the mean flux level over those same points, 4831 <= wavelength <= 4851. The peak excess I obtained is 1.8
